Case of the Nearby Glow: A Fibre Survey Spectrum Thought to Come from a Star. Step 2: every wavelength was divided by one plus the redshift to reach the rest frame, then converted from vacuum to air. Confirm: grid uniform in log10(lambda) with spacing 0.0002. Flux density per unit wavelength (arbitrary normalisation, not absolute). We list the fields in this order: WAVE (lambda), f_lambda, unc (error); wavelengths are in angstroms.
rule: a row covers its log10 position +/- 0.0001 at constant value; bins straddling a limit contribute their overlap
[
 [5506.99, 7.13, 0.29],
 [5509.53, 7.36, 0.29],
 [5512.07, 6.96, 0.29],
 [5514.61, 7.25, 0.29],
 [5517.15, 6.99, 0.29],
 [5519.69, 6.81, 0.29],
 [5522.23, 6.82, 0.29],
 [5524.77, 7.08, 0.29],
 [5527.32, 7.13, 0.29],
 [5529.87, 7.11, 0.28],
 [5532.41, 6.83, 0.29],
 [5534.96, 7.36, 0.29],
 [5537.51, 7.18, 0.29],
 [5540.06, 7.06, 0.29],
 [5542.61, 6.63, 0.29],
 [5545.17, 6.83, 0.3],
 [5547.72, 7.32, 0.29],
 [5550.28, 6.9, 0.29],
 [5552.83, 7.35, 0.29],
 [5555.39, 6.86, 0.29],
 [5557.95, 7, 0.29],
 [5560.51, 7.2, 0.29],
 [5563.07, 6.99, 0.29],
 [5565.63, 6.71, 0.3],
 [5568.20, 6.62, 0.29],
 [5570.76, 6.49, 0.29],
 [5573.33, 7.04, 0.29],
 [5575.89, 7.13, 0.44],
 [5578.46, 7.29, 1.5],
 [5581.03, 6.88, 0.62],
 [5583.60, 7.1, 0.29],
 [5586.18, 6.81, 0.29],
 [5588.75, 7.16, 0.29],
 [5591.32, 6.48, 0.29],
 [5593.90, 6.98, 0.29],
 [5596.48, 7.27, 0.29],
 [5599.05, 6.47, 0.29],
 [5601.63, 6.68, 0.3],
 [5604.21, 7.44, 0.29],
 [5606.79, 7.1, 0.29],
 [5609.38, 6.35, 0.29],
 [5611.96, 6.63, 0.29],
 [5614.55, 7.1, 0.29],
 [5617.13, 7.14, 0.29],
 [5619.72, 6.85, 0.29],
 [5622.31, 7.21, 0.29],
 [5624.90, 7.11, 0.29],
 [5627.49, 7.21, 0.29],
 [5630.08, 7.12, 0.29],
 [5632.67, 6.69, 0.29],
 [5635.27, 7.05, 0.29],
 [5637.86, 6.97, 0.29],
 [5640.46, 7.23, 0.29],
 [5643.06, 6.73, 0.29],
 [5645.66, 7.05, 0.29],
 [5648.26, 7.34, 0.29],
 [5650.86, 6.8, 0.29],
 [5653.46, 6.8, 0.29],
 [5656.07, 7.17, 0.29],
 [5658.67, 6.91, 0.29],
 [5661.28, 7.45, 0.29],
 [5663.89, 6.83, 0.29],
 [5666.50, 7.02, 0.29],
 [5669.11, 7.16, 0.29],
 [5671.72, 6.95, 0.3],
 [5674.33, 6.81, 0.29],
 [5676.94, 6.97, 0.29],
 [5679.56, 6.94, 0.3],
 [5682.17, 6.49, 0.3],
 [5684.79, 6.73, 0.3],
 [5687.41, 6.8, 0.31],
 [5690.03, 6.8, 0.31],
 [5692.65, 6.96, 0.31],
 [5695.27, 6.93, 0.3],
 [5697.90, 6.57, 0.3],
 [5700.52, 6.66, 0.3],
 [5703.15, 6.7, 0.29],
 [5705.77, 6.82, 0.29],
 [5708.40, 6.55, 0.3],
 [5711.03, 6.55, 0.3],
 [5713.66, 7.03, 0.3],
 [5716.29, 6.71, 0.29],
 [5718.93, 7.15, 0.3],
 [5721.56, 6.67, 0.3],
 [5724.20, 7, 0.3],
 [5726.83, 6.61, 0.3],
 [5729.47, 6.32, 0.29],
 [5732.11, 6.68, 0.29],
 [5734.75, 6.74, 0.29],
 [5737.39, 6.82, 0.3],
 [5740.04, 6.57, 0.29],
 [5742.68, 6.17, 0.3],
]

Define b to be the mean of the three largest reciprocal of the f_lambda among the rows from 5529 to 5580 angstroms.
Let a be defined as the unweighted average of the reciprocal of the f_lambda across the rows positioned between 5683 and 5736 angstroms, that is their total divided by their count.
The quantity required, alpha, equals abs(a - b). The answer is 0.004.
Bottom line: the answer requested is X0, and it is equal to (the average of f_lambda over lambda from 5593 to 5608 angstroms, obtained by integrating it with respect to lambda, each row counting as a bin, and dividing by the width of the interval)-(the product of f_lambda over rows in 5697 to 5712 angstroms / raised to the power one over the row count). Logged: 0.35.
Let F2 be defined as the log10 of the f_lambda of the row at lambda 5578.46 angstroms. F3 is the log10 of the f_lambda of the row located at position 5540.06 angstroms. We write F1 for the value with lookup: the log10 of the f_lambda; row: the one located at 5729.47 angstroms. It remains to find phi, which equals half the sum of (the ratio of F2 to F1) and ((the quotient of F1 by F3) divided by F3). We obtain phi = 1.09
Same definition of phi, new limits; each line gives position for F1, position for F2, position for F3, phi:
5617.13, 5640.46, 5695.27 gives 1.11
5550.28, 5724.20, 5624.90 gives 1.08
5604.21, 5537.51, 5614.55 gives 1.09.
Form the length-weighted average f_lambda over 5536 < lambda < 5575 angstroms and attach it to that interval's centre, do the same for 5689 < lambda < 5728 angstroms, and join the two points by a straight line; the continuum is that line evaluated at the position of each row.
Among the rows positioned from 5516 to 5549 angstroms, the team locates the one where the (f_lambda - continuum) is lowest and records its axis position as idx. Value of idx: 5542.61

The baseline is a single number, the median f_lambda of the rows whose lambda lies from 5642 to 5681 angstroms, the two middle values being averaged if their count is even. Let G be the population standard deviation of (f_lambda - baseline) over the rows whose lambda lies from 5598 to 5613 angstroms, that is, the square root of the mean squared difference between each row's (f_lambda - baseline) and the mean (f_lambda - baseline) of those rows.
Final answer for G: 0.377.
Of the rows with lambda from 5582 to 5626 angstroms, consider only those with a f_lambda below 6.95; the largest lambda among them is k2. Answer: 5619.72 angstroms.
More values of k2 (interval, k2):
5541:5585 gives 5581.03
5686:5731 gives 5729.47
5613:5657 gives 5653.46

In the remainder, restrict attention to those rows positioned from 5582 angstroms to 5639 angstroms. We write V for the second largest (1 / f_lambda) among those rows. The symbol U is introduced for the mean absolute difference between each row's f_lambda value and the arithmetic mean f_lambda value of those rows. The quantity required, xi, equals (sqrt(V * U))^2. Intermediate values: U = 0.24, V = 0.155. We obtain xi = 0.0372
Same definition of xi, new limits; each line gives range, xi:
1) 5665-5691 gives 0.0210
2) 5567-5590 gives 0.0331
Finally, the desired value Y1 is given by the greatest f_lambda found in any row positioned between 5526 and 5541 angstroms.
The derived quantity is 7.36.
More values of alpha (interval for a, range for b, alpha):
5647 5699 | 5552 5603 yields 0.010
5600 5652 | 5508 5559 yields 0.005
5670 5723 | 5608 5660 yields 0.005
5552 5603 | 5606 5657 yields 0.008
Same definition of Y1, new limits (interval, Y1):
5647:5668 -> 7.45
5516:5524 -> 6.99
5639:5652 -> 7.34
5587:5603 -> 7.27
